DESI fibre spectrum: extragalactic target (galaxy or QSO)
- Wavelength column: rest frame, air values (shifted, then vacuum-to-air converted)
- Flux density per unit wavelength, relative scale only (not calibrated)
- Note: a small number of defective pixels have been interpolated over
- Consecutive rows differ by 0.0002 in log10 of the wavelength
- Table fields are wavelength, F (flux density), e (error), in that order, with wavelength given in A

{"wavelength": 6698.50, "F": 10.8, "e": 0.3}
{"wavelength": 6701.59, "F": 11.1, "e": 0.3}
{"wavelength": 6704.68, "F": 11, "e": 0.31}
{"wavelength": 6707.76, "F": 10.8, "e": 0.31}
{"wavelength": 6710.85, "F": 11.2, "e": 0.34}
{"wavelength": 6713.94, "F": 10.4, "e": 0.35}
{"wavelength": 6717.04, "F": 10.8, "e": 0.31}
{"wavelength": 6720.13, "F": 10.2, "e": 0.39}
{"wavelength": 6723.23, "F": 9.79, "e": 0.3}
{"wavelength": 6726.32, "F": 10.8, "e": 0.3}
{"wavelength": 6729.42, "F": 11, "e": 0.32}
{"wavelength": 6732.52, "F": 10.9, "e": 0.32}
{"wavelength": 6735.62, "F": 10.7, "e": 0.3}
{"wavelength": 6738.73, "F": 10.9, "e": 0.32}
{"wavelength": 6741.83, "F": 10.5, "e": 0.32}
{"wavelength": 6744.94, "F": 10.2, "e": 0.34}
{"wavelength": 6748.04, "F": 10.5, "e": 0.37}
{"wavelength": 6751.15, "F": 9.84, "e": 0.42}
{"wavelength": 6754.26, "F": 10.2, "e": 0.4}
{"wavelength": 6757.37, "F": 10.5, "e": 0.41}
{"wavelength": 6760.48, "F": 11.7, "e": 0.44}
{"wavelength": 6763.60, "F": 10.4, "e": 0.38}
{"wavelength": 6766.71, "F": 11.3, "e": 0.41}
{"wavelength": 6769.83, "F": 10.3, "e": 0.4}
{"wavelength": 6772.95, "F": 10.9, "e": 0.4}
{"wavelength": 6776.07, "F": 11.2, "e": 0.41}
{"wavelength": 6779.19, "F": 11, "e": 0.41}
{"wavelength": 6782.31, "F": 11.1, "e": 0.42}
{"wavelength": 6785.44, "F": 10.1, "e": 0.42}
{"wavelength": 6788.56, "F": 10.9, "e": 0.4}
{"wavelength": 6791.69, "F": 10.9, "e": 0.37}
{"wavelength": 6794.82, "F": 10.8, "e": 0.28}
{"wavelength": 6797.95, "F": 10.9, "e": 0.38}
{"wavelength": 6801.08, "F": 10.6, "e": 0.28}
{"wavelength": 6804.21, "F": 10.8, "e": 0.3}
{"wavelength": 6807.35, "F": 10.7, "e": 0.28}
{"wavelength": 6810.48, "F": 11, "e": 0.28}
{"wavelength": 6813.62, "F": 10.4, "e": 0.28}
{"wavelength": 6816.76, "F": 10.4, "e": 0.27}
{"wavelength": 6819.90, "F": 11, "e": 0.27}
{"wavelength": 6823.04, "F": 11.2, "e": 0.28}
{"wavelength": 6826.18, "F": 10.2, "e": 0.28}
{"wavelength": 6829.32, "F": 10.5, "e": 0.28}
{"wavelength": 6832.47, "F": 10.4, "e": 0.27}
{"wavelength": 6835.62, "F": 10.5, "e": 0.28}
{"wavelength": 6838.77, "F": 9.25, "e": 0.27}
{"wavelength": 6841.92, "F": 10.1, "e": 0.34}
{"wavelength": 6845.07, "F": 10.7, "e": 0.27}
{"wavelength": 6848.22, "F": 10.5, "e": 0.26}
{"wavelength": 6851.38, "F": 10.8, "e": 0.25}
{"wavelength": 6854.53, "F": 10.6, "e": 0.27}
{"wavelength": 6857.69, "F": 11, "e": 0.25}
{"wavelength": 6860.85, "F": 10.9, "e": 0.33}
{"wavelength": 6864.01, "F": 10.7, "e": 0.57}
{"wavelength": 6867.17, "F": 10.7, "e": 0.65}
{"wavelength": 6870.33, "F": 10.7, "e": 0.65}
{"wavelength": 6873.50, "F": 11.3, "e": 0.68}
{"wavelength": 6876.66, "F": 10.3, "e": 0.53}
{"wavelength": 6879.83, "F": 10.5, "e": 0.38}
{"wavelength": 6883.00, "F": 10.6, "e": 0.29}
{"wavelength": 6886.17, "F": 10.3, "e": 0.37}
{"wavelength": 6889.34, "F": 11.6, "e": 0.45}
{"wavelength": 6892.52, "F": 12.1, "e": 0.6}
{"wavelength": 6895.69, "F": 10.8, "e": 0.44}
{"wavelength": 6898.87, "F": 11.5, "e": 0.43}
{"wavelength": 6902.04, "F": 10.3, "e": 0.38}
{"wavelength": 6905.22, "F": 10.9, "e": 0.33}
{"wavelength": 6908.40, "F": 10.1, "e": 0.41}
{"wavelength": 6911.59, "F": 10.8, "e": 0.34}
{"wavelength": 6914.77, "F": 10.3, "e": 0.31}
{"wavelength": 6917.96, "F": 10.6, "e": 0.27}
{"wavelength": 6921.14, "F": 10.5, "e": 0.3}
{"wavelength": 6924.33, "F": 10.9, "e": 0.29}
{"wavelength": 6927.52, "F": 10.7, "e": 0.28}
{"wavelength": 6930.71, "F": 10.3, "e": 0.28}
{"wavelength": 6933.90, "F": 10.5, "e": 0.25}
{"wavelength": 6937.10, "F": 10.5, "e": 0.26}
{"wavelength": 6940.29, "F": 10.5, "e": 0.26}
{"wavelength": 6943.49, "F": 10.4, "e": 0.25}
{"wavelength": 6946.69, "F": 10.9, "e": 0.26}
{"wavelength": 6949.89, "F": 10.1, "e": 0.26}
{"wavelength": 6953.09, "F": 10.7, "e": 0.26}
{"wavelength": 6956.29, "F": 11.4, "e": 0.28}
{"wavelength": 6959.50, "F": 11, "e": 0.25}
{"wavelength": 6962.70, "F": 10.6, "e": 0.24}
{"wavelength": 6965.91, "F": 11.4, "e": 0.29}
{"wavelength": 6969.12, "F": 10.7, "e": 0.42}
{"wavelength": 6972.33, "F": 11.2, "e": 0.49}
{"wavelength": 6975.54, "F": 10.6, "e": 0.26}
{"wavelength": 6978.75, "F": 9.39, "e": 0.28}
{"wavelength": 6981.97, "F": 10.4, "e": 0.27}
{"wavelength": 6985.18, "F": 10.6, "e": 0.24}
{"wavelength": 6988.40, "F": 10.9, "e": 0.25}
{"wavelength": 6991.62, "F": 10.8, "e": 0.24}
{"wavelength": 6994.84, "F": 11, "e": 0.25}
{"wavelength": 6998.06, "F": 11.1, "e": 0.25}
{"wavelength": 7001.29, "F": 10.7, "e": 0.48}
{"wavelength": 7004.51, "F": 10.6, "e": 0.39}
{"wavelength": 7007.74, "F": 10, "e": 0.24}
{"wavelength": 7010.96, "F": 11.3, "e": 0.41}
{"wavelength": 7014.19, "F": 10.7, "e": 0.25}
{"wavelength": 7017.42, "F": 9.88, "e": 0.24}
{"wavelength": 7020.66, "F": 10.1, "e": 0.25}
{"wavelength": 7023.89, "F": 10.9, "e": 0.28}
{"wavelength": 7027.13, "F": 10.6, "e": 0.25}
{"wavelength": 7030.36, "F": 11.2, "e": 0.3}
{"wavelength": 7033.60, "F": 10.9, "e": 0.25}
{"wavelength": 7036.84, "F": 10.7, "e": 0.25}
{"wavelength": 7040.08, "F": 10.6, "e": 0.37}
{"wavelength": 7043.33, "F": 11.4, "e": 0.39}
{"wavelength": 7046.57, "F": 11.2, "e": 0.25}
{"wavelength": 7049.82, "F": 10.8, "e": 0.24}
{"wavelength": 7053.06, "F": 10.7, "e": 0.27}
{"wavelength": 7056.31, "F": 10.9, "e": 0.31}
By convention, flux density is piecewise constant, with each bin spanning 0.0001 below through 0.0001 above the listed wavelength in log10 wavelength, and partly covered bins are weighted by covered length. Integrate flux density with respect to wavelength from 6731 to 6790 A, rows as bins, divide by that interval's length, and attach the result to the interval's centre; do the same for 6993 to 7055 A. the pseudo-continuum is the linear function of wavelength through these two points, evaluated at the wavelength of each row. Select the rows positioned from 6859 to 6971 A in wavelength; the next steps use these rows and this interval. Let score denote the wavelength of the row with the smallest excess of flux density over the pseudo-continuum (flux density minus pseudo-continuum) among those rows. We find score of 6949.89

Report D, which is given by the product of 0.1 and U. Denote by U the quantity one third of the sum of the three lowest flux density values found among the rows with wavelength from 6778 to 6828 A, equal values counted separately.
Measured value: 1.02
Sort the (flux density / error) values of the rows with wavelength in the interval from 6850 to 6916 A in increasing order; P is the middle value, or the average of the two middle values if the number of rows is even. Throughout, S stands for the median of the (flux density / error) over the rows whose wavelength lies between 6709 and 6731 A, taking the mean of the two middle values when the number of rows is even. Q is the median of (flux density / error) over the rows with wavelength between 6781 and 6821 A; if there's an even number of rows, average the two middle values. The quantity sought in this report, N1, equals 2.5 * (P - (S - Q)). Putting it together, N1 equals 78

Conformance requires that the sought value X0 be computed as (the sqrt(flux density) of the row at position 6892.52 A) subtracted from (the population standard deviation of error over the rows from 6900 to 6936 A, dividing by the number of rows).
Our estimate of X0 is -3.43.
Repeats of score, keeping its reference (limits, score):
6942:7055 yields 6978.75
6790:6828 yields 6826.18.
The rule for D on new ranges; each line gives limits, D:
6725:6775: 1.01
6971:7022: 0.98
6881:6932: 1.02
